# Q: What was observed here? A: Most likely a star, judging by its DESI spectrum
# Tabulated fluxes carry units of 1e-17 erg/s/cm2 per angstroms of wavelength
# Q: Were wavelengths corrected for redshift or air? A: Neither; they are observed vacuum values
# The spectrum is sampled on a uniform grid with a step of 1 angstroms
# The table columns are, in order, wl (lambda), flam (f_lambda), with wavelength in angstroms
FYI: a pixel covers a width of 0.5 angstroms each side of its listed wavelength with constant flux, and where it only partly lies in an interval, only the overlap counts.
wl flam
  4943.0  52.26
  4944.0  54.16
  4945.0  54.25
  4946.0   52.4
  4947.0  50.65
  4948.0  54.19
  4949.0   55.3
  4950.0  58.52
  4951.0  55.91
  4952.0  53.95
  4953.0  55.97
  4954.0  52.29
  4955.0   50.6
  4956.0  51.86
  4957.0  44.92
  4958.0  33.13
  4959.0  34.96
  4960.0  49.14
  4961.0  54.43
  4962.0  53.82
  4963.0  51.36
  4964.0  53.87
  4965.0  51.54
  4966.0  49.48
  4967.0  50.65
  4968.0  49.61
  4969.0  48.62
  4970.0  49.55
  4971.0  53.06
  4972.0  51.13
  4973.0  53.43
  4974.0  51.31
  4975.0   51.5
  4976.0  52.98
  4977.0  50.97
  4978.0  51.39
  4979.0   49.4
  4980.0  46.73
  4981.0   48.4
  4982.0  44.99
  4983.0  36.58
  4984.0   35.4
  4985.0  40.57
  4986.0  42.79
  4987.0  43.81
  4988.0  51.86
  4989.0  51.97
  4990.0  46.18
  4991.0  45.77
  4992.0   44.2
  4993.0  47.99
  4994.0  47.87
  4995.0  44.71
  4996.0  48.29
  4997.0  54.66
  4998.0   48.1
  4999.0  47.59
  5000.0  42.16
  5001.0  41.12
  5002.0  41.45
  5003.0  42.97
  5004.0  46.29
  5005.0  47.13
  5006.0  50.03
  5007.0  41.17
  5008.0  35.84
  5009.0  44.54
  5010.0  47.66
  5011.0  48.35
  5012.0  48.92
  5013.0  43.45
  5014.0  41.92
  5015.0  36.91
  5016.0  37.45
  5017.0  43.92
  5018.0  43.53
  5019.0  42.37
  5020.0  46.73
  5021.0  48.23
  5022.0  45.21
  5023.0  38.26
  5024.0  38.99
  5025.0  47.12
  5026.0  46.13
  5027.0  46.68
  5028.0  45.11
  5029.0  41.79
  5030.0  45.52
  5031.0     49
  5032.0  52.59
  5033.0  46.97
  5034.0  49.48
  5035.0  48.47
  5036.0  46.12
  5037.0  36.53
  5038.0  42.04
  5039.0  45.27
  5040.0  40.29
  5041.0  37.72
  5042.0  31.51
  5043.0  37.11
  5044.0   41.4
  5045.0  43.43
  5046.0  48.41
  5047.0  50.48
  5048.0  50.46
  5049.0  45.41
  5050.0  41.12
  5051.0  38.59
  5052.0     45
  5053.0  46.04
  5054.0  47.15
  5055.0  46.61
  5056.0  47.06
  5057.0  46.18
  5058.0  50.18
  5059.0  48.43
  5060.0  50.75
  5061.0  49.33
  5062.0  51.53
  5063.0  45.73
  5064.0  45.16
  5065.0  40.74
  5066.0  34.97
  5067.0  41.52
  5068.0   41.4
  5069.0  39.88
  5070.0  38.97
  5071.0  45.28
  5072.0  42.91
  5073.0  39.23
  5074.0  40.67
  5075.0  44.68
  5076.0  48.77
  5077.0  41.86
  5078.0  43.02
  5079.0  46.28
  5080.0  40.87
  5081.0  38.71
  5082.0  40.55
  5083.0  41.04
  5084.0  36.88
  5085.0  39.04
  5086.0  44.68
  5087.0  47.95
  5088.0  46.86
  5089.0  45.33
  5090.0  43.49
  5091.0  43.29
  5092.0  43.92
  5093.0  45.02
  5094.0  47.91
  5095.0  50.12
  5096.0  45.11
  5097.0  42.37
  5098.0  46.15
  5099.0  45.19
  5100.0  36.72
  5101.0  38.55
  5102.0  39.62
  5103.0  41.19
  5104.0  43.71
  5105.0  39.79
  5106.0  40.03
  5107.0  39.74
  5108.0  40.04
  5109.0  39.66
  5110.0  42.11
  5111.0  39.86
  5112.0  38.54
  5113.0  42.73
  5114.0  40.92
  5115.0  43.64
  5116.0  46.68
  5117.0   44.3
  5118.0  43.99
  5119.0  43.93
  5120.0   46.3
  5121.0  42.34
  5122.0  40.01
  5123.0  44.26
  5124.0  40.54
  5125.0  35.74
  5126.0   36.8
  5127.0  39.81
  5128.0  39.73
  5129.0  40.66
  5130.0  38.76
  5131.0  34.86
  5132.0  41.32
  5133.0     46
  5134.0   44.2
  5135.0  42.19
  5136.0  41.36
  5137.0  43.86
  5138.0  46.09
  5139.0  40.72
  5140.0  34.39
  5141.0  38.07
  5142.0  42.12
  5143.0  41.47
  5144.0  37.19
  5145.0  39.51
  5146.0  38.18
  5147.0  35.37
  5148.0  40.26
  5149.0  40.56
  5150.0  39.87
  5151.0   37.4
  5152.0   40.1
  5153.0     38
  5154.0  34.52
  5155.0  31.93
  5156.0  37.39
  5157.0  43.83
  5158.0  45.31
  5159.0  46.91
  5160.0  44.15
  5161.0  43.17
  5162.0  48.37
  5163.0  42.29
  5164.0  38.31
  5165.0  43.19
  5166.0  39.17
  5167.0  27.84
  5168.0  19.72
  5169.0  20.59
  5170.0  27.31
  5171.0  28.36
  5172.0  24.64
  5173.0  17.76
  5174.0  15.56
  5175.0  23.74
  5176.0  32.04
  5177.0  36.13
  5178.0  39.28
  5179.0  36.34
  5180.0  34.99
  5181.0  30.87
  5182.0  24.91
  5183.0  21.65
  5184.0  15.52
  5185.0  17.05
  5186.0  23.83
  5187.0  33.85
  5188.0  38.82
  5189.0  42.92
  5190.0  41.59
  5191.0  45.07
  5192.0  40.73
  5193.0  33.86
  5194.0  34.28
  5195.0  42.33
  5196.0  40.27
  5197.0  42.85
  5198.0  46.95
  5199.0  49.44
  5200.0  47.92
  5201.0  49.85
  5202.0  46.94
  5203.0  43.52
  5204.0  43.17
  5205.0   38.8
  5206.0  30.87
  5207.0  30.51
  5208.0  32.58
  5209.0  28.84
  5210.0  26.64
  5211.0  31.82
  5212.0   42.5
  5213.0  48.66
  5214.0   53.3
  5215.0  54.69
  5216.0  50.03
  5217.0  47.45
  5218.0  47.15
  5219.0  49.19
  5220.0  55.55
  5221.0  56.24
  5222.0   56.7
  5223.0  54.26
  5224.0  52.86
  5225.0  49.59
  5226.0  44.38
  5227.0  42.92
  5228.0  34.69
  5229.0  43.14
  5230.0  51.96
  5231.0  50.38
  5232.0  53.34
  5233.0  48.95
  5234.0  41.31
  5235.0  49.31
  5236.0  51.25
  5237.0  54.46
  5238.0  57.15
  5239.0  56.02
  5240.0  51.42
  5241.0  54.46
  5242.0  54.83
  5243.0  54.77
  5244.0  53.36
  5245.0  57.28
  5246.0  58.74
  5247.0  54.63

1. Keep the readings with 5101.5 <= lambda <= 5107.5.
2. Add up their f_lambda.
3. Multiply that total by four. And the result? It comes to 976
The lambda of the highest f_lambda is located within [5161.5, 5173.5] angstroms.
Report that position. 5162.0 angstroms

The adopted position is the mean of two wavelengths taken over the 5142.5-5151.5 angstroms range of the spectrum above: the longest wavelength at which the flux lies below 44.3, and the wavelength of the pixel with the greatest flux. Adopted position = 5147.0 angstroms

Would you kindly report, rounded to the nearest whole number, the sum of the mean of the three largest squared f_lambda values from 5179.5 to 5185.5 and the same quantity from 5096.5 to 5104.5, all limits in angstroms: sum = 2960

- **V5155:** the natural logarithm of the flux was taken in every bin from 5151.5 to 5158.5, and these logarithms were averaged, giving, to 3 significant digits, 3.65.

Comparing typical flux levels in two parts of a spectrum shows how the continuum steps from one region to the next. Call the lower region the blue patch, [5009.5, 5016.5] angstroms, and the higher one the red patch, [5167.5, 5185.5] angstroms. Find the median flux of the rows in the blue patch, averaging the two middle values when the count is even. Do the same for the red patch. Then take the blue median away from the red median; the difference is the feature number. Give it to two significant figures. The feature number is -19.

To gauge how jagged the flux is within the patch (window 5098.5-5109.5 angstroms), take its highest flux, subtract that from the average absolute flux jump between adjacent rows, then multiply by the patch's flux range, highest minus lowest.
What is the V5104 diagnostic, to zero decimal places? -365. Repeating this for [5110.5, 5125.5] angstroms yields -482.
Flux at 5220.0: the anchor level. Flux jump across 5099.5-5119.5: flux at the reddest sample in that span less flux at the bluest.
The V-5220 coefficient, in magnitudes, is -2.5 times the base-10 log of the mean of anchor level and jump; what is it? -3.7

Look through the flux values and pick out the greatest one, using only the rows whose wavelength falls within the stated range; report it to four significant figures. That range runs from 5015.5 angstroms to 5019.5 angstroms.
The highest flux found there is 43.92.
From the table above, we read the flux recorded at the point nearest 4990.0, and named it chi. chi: 46.18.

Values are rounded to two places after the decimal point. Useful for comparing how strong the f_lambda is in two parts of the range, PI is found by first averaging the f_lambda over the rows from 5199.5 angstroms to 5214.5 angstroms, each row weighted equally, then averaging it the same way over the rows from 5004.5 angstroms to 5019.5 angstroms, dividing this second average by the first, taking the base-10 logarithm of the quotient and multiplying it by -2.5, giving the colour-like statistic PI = -0.10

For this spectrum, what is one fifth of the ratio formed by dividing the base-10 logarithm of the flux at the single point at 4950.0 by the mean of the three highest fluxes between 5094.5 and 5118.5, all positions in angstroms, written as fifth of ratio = 0.0074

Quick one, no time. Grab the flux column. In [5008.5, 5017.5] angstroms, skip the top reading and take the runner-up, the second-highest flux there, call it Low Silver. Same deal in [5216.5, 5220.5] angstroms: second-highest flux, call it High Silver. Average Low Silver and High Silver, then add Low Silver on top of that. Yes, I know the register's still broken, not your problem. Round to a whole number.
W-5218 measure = 97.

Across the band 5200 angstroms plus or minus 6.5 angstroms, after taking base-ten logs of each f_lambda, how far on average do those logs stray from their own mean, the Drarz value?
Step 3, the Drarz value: 0.046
